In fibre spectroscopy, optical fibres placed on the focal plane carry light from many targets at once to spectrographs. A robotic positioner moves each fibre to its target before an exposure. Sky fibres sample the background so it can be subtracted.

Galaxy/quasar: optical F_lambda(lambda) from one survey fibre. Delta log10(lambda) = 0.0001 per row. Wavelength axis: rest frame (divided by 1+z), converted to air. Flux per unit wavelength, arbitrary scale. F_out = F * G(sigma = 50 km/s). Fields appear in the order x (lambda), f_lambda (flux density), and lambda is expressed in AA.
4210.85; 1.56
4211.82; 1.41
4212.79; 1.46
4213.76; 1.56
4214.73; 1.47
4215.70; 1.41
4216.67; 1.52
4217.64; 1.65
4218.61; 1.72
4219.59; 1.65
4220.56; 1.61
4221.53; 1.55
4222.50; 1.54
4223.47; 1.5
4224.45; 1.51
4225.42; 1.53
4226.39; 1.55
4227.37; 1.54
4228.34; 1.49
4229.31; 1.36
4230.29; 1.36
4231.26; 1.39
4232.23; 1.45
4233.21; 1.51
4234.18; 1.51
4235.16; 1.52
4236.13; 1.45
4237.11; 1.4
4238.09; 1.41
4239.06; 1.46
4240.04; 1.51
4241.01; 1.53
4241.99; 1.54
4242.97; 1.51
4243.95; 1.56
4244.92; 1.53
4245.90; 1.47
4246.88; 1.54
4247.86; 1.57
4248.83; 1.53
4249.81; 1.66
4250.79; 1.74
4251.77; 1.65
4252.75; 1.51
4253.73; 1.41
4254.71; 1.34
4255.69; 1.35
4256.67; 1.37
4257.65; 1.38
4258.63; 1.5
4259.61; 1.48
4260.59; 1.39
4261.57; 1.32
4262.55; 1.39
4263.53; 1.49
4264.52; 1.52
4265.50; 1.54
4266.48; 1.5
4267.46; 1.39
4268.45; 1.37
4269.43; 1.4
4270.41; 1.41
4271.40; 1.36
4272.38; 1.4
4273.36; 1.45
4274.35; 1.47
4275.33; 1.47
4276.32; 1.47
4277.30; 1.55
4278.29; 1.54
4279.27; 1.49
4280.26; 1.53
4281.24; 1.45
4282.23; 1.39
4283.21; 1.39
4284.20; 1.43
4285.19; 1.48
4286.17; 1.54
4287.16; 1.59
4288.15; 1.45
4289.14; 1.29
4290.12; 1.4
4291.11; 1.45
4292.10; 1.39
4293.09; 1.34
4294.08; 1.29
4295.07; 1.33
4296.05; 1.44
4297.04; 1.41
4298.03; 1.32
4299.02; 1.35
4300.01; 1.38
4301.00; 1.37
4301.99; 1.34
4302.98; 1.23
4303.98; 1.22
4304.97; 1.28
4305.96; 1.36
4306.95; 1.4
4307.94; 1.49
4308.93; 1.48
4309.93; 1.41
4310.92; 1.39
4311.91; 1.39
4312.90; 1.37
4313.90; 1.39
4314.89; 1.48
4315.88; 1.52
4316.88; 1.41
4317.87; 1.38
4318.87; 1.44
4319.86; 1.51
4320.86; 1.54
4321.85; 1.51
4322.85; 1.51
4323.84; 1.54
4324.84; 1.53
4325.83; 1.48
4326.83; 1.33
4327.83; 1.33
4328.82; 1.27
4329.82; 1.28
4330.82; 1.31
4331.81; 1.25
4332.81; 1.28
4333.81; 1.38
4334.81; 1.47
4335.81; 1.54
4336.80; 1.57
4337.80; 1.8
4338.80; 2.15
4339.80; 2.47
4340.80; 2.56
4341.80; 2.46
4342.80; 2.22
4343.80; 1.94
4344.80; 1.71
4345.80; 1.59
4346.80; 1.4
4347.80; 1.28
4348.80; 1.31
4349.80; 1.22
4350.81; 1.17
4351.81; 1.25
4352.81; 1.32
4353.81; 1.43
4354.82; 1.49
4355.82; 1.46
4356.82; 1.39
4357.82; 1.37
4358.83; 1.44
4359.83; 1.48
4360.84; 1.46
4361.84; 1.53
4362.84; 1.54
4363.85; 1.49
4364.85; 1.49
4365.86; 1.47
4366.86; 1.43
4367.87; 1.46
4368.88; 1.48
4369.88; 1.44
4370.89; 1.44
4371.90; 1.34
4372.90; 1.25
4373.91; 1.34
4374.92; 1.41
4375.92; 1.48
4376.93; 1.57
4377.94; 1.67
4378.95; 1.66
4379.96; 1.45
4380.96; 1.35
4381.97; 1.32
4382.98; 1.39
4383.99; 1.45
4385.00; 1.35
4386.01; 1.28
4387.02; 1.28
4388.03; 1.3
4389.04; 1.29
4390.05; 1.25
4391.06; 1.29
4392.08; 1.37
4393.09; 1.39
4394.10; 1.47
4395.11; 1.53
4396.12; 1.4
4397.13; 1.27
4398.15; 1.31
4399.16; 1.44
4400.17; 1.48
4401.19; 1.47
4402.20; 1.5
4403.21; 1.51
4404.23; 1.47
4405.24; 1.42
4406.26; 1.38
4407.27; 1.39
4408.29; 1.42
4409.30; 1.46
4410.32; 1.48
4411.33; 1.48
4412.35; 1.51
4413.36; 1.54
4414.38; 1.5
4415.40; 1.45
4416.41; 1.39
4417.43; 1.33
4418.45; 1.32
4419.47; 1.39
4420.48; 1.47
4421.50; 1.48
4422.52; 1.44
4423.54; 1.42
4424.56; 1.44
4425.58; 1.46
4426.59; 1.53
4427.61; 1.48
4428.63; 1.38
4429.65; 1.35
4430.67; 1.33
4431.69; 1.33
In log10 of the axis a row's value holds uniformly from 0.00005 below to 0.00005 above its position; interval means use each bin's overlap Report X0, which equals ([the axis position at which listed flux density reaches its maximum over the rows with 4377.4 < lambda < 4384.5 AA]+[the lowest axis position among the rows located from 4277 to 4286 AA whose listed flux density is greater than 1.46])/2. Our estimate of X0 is 4327.6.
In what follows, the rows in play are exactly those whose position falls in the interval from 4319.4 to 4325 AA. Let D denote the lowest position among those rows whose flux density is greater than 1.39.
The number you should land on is 4319.86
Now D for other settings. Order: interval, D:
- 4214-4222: 4214.73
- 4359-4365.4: 4359.83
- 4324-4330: 4324.84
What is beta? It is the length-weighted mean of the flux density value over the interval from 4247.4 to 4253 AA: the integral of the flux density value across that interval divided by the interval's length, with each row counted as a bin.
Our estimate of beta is 1.615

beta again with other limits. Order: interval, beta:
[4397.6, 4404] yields 1.450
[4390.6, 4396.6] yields 1.409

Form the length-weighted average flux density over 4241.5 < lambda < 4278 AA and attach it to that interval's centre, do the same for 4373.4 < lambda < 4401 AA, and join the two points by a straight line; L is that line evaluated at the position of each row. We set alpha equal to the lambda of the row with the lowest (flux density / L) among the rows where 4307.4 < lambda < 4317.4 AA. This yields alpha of 4312.90 AA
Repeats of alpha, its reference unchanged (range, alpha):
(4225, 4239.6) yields 4229.31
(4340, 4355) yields 4350.81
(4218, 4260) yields 4254.71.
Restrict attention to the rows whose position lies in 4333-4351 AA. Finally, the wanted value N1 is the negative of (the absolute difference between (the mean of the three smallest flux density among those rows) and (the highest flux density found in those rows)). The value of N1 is -1.34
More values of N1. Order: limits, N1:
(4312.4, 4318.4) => -0.14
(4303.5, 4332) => -0.29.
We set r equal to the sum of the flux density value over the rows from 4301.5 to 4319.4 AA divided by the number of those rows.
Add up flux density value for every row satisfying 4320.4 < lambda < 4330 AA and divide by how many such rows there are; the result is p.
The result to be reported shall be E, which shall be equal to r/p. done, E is 0.97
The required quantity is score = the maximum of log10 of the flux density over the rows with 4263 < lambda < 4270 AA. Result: 0.19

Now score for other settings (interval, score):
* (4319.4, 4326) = 0.19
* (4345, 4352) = 0.20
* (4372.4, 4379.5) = 0.22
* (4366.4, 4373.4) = 0.17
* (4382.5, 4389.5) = 0.16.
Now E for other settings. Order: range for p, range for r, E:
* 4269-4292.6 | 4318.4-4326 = 1.04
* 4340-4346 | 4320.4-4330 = 0.69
